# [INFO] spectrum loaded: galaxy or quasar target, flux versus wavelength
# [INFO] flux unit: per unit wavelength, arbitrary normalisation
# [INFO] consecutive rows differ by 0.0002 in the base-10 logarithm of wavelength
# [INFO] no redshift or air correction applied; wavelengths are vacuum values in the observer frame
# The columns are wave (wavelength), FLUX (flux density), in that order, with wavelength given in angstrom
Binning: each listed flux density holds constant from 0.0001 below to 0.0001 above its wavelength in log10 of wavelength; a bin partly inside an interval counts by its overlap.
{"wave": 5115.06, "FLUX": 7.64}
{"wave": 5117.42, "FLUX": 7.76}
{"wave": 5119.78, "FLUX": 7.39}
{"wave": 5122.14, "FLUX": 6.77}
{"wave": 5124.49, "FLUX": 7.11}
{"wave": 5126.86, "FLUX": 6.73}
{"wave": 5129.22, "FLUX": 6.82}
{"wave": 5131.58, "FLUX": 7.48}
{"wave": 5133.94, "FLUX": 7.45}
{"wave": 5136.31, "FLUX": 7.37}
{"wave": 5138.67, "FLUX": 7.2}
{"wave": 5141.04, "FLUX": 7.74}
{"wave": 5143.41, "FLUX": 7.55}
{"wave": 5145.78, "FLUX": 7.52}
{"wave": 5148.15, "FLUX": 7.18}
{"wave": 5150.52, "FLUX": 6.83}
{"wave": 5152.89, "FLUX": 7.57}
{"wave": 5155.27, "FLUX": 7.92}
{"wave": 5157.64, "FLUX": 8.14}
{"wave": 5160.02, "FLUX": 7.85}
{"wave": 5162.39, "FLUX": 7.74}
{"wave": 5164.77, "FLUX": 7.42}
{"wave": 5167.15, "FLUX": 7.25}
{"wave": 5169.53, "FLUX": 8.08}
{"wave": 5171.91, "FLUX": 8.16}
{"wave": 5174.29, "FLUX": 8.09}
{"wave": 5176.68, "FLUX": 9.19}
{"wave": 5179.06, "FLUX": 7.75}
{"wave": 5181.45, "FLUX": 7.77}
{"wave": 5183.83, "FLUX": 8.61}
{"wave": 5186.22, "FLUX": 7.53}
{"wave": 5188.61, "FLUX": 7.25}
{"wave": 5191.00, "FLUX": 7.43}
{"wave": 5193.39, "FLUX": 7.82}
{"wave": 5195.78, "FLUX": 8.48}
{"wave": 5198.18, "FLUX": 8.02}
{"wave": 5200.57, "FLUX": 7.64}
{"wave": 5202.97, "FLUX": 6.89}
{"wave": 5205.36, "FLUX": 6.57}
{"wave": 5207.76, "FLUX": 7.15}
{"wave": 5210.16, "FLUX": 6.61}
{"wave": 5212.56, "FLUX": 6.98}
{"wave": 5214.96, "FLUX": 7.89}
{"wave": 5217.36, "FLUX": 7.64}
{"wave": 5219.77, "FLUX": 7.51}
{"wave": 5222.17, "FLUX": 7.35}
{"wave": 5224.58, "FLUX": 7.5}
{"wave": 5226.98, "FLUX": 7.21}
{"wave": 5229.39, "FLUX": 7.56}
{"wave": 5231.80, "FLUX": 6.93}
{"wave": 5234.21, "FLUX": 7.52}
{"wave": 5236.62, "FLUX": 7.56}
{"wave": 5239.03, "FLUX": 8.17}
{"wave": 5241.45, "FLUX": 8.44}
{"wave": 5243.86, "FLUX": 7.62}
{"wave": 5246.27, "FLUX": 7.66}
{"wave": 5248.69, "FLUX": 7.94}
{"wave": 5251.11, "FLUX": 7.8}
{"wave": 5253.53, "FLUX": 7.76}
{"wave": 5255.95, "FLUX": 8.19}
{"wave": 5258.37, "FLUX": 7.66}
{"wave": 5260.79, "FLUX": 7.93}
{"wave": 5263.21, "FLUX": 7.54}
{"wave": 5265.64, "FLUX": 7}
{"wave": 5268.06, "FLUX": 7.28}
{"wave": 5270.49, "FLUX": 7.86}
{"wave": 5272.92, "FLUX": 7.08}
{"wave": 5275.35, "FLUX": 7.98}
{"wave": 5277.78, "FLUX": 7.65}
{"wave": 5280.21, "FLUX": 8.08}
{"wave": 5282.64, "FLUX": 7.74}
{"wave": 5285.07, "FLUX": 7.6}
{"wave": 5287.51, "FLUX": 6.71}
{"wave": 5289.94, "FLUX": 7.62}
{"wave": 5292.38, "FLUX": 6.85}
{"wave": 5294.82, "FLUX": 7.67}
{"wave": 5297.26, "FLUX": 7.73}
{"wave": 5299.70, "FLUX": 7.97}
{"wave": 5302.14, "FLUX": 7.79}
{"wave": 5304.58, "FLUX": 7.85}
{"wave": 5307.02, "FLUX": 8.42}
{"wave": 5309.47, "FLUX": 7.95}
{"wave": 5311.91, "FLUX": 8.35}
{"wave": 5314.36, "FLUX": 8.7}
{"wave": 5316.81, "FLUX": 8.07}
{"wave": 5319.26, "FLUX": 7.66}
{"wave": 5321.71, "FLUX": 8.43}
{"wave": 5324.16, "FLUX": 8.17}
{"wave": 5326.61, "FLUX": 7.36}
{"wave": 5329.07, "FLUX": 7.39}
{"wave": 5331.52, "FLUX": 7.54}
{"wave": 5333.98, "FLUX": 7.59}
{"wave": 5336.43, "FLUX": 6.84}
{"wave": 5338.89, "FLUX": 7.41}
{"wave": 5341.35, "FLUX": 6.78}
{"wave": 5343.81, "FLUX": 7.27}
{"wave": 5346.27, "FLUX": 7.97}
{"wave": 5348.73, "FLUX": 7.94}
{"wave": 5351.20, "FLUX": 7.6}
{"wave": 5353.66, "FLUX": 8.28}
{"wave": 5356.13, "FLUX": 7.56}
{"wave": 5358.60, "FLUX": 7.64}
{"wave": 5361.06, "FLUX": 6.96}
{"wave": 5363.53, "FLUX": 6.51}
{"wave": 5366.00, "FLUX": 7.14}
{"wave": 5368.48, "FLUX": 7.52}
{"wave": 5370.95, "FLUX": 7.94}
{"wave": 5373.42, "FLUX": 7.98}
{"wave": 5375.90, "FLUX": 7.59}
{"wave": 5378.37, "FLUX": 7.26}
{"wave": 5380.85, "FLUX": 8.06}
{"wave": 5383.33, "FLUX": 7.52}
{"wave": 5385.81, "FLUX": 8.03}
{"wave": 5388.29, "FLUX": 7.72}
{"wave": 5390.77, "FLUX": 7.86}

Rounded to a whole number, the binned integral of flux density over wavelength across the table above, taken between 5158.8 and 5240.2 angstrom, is 620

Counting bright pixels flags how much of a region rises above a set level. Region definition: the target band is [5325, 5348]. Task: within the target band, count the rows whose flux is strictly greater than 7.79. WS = 1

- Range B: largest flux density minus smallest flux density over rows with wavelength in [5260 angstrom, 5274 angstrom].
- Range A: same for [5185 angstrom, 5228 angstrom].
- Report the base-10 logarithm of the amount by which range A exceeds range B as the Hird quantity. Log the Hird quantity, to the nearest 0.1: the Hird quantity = 0.0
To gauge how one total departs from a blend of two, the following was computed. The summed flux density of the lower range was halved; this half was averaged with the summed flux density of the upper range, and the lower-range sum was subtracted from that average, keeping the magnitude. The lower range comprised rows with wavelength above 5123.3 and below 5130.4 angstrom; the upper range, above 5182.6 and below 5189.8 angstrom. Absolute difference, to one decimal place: 3.8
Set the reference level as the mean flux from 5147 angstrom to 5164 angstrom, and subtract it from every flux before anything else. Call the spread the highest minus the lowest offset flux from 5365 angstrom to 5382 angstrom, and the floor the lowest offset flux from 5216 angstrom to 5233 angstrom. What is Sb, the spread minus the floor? 1.59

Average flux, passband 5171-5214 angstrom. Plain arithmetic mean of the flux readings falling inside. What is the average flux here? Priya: 7.66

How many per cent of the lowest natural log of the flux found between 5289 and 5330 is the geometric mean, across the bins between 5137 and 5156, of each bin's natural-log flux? 104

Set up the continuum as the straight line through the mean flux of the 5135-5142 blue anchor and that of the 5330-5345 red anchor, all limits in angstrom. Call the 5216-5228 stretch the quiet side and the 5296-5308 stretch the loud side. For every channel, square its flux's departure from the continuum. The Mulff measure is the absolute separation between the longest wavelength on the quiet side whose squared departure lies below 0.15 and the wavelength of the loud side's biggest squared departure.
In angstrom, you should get 80.0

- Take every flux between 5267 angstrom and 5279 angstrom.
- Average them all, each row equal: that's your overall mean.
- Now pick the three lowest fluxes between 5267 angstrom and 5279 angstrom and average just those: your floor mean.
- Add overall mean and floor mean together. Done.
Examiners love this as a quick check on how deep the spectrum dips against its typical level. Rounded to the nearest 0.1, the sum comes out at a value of 14.9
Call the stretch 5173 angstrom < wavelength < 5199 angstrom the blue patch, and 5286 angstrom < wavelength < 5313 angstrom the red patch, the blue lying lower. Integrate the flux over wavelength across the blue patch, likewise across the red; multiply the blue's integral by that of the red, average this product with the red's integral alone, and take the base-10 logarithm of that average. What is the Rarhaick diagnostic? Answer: 4.34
